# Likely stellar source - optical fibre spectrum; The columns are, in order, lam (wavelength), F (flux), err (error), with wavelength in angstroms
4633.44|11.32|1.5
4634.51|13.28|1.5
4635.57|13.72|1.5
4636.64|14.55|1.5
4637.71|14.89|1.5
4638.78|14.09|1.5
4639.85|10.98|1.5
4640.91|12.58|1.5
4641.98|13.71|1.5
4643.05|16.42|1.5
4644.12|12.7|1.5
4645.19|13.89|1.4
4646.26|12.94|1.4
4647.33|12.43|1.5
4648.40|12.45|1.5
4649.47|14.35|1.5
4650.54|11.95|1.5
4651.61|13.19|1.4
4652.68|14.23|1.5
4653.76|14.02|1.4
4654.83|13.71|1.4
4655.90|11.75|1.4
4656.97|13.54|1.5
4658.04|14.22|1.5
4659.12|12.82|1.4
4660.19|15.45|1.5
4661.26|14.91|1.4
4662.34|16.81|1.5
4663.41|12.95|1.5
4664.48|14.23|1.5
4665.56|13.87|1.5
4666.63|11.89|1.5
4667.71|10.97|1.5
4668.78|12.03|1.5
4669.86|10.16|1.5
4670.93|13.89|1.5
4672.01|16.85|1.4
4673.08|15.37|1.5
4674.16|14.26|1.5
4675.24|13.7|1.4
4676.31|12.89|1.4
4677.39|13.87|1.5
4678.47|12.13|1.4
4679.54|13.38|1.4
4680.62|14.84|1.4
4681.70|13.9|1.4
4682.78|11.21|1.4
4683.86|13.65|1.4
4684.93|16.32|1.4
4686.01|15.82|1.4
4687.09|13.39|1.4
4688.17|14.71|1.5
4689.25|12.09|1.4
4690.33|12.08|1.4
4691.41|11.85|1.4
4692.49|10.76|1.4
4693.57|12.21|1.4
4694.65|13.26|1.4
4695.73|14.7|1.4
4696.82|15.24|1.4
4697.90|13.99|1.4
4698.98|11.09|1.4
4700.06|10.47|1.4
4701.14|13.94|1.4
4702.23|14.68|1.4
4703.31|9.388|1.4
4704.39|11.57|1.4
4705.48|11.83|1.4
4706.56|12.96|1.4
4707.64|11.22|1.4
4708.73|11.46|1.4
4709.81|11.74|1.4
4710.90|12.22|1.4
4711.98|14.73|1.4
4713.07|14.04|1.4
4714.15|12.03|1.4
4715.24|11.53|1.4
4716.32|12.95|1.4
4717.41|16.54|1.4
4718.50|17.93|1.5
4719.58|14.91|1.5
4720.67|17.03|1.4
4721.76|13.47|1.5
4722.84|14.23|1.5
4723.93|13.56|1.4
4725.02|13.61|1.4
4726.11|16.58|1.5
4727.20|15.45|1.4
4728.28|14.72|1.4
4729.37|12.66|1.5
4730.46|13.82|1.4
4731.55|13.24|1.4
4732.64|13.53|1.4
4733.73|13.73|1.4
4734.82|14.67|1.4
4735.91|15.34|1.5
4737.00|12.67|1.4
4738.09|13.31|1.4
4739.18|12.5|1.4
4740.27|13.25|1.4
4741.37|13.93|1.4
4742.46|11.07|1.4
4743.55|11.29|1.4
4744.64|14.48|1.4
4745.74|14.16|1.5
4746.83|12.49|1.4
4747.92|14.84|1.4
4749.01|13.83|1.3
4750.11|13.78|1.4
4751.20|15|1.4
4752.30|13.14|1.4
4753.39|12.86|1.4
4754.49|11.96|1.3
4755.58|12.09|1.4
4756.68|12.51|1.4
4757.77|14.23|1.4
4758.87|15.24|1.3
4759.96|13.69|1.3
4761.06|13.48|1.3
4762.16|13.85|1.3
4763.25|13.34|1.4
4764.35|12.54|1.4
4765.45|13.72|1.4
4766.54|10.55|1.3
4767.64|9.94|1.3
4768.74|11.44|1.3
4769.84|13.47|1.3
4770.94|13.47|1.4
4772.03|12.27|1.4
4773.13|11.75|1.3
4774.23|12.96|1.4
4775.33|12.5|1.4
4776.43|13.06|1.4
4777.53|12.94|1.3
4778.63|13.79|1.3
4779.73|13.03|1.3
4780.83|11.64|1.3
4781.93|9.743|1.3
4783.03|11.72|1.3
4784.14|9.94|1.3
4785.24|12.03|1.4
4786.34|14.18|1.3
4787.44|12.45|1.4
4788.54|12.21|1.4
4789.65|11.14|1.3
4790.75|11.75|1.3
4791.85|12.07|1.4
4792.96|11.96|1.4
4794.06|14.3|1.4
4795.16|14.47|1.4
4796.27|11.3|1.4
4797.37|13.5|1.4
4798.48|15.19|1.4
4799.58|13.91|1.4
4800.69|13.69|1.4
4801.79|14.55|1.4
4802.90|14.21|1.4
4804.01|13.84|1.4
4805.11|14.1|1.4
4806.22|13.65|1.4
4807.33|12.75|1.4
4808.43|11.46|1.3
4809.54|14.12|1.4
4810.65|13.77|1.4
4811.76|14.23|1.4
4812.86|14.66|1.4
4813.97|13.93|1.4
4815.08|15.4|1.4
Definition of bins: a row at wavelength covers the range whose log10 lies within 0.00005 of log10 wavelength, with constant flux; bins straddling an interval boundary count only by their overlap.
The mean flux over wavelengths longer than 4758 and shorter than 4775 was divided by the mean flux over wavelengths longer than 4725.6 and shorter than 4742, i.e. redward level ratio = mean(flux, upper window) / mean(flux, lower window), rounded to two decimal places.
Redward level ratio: 0.92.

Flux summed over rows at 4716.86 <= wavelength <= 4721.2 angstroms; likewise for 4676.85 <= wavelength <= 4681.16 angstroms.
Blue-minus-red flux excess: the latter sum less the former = -12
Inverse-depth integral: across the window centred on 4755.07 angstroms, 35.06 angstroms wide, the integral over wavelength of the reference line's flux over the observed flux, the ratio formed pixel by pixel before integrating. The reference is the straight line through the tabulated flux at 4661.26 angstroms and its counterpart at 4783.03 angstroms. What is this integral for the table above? 34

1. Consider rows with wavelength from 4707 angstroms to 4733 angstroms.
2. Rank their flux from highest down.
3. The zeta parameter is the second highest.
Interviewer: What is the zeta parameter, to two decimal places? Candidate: 17.03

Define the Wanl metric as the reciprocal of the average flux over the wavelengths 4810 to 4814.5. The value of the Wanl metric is 0.0707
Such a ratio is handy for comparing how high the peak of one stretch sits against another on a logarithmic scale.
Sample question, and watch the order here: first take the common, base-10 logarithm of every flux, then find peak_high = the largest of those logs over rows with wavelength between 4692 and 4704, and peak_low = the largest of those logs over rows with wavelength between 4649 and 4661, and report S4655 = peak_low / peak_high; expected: 1.01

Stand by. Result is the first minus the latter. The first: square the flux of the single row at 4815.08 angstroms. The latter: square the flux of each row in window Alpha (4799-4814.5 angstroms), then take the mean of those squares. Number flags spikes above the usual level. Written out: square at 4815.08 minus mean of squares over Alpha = 47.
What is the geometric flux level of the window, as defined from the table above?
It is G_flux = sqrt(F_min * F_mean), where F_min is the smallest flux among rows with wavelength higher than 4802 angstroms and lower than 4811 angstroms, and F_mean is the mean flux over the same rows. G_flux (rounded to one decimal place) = 12.4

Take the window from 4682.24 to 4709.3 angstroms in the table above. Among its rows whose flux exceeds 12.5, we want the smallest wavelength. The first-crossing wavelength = 4683.86 angstroms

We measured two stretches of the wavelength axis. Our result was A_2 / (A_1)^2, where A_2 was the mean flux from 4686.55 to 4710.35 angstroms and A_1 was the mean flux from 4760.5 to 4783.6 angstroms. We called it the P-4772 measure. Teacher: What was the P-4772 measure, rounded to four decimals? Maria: 0.0807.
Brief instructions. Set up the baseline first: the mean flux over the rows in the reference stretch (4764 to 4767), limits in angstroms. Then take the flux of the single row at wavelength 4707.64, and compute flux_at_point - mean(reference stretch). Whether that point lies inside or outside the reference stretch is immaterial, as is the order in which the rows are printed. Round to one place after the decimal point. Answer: -1.1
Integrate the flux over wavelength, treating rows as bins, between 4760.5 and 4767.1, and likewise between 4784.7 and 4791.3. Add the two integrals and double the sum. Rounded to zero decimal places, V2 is 333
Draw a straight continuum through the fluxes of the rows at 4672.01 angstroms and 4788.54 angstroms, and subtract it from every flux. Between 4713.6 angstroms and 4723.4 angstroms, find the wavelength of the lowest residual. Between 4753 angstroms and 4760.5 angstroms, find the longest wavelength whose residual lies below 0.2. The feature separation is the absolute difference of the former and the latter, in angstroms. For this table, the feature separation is 41.4 angstroms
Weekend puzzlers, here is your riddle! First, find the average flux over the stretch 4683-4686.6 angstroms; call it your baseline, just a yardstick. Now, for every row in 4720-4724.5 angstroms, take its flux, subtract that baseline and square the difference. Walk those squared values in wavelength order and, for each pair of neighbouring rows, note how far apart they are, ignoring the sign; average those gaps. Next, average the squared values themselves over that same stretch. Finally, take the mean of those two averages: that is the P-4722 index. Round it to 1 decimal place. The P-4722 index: 2.0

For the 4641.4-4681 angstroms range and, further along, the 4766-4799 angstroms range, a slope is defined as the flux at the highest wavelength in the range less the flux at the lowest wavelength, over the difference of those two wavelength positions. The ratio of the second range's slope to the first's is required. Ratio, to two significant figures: 5.0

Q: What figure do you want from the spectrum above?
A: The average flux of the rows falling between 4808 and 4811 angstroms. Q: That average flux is 13.1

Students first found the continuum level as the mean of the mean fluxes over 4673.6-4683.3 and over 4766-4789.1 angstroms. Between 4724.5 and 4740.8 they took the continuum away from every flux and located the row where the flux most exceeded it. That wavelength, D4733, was 4726.11 angstroms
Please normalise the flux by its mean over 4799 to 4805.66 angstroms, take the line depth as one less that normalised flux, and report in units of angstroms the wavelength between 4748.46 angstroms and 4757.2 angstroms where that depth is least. 4751.20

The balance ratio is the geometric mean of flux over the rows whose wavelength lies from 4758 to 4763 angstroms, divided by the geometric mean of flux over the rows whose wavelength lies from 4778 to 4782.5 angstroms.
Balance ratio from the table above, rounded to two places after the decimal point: 1.18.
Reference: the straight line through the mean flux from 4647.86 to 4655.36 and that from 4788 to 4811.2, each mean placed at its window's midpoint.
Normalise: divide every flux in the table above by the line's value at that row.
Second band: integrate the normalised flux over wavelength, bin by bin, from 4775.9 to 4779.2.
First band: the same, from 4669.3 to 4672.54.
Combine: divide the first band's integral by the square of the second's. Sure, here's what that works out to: 0.302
